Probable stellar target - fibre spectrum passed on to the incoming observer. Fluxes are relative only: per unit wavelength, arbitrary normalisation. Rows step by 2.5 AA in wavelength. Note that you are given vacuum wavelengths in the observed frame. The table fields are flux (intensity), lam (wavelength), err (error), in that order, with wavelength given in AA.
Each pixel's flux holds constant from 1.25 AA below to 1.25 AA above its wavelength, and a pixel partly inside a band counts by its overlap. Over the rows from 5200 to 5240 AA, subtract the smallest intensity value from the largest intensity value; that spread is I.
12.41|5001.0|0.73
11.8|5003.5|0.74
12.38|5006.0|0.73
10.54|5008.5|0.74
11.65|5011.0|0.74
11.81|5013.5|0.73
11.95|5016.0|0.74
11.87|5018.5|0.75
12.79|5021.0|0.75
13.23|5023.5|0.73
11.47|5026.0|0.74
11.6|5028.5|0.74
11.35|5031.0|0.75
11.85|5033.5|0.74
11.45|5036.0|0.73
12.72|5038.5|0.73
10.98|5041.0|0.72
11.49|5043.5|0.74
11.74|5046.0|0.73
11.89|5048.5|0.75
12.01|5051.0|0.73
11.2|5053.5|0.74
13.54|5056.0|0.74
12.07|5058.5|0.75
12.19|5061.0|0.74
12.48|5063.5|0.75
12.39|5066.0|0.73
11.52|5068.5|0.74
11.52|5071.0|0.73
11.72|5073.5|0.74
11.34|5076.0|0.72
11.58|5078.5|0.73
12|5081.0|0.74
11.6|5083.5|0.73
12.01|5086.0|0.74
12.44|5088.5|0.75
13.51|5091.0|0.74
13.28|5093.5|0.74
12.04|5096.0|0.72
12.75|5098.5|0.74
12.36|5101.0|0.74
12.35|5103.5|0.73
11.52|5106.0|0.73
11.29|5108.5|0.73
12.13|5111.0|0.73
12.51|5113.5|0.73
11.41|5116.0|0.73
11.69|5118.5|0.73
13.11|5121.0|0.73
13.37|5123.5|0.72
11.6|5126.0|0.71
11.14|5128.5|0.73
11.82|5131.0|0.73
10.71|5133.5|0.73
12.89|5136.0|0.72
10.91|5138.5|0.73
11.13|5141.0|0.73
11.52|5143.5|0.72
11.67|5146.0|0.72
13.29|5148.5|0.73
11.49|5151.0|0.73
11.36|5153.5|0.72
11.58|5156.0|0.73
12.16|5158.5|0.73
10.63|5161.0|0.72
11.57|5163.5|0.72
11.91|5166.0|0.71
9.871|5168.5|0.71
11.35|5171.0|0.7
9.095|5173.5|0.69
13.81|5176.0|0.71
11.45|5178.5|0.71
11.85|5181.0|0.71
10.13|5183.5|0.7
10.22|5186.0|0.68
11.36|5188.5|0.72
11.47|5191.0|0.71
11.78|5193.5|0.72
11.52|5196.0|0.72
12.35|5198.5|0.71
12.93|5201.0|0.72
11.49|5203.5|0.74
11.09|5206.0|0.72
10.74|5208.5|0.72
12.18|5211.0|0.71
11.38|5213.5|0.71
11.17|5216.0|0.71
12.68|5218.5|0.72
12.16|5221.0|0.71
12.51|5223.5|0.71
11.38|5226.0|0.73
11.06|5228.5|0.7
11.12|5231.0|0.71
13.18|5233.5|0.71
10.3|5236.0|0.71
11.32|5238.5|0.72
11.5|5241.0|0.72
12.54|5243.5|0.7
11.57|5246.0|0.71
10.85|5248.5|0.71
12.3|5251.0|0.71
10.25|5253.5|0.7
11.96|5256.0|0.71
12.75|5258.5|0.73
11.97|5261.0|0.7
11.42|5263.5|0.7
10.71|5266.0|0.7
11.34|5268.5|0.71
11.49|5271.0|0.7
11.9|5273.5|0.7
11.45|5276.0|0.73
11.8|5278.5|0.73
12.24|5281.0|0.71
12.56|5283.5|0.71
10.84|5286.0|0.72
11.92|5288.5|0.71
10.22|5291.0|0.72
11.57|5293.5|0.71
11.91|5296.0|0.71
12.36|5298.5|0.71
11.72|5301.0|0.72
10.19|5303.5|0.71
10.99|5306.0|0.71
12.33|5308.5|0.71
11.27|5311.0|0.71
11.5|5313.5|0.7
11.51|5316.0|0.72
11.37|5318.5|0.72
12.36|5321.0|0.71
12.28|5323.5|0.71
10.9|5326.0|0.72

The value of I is 2.88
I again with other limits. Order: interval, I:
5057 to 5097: 2.17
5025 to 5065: 2.56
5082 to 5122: 2.22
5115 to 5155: 2.66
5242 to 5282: 2.50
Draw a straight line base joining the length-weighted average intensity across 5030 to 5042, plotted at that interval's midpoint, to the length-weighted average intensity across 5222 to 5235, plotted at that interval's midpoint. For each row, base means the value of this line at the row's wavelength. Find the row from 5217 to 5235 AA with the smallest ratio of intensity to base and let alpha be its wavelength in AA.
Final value 5228.5 AA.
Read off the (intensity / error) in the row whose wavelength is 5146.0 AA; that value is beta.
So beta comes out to 16.2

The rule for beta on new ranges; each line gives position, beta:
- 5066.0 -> 17.0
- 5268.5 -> 16.0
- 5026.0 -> 15.5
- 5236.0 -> 14.5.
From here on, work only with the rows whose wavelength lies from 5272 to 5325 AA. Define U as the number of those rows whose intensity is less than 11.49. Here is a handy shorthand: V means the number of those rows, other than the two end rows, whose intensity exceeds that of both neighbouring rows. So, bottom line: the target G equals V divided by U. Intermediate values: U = 7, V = 6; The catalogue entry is 0.86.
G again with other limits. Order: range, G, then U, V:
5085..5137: 1.25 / 4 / 5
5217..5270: 0.50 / 10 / 5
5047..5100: 3.00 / 2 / 6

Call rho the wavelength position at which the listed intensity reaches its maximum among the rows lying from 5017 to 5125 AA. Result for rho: 5056.0 AA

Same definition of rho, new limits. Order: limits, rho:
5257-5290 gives 5258.5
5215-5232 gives 5218.5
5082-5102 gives 5091.0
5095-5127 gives 5123.5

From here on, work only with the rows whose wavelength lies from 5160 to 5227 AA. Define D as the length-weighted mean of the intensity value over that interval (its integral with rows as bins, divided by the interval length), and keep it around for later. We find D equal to 11.5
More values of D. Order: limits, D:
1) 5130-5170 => 11.5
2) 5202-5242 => 11.6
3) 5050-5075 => 12.1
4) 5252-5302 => 11.6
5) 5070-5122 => 12.1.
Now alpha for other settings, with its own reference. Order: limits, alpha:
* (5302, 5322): 5303.5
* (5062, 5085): 5076.0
